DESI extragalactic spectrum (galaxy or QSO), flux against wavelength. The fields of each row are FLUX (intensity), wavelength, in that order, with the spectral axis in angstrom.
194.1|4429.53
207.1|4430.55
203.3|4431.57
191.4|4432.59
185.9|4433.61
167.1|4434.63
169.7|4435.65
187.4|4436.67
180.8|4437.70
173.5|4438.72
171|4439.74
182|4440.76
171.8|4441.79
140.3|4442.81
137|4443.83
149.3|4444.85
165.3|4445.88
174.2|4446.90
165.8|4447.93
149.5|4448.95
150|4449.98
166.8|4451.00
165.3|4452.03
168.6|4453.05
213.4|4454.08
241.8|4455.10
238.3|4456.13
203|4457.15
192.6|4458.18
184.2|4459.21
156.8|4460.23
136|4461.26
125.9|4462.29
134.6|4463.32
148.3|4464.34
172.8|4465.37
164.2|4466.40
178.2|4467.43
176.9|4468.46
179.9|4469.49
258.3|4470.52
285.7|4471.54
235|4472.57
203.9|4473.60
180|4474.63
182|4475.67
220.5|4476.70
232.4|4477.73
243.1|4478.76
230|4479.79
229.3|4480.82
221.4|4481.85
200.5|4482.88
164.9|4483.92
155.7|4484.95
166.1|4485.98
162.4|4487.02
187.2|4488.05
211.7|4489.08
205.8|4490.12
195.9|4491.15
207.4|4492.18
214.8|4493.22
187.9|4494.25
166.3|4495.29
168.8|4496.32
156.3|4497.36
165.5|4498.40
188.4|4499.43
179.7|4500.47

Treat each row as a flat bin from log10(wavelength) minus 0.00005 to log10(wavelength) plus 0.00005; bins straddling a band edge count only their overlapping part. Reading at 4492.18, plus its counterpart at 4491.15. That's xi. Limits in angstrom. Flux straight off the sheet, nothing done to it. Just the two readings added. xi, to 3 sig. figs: 403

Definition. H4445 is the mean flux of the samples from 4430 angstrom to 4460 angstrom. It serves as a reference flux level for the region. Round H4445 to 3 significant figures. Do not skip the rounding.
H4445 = 179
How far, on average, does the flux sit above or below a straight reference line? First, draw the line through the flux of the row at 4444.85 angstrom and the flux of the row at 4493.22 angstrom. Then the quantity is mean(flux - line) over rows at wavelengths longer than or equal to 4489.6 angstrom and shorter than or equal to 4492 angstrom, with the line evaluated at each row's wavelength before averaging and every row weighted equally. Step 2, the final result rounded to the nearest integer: -10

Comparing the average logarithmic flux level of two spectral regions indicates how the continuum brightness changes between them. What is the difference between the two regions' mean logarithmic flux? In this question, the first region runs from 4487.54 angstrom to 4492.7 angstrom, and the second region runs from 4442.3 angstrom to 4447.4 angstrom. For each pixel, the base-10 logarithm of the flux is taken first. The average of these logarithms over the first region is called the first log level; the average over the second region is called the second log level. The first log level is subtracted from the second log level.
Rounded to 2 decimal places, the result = -0.12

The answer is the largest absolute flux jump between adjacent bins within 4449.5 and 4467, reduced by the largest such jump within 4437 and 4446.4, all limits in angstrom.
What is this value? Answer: 13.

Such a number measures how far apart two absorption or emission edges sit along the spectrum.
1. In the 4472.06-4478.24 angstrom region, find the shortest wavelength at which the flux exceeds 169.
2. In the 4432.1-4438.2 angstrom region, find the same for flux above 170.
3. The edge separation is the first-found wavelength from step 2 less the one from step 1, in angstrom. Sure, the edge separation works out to -40.0 angstrom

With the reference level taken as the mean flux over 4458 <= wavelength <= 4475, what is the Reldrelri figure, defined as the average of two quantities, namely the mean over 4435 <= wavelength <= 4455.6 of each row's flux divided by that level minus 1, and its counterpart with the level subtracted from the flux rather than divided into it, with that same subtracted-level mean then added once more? -18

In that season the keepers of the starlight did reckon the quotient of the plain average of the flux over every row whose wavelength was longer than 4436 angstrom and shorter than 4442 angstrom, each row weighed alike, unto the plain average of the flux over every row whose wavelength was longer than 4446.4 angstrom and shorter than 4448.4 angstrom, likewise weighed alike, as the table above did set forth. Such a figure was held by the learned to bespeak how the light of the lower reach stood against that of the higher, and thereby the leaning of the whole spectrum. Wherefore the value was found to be 1.05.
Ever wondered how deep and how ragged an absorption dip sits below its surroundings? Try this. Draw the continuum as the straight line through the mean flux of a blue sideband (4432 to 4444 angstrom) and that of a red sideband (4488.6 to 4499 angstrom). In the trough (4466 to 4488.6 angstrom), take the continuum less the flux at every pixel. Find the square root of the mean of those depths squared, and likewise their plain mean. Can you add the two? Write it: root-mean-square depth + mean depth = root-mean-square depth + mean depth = 21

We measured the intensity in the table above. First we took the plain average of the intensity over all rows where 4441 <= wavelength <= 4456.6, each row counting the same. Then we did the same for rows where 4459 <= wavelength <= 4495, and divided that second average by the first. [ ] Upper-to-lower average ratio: 1.11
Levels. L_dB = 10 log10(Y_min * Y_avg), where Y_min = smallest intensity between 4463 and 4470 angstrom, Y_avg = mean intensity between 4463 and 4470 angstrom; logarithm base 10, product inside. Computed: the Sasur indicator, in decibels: 43.5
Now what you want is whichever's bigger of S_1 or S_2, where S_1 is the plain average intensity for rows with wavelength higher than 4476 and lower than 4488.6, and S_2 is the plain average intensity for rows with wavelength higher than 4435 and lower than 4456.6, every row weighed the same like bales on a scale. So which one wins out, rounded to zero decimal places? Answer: 201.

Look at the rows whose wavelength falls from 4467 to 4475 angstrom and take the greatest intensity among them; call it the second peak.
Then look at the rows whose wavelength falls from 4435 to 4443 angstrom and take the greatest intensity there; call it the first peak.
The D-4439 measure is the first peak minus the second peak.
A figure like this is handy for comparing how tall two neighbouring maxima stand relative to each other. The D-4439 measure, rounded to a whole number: -98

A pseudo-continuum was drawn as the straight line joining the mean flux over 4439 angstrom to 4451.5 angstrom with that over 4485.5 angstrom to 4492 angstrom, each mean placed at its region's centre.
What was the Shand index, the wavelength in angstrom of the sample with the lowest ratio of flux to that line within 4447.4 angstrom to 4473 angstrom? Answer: 4462.29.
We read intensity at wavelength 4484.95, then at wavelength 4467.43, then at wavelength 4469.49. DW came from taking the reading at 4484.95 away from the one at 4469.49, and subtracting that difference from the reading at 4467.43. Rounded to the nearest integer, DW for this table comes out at 154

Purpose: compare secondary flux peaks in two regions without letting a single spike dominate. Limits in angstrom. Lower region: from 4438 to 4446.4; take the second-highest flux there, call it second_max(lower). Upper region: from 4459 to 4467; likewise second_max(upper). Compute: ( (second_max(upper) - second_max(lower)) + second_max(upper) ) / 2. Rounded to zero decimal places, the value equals 86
